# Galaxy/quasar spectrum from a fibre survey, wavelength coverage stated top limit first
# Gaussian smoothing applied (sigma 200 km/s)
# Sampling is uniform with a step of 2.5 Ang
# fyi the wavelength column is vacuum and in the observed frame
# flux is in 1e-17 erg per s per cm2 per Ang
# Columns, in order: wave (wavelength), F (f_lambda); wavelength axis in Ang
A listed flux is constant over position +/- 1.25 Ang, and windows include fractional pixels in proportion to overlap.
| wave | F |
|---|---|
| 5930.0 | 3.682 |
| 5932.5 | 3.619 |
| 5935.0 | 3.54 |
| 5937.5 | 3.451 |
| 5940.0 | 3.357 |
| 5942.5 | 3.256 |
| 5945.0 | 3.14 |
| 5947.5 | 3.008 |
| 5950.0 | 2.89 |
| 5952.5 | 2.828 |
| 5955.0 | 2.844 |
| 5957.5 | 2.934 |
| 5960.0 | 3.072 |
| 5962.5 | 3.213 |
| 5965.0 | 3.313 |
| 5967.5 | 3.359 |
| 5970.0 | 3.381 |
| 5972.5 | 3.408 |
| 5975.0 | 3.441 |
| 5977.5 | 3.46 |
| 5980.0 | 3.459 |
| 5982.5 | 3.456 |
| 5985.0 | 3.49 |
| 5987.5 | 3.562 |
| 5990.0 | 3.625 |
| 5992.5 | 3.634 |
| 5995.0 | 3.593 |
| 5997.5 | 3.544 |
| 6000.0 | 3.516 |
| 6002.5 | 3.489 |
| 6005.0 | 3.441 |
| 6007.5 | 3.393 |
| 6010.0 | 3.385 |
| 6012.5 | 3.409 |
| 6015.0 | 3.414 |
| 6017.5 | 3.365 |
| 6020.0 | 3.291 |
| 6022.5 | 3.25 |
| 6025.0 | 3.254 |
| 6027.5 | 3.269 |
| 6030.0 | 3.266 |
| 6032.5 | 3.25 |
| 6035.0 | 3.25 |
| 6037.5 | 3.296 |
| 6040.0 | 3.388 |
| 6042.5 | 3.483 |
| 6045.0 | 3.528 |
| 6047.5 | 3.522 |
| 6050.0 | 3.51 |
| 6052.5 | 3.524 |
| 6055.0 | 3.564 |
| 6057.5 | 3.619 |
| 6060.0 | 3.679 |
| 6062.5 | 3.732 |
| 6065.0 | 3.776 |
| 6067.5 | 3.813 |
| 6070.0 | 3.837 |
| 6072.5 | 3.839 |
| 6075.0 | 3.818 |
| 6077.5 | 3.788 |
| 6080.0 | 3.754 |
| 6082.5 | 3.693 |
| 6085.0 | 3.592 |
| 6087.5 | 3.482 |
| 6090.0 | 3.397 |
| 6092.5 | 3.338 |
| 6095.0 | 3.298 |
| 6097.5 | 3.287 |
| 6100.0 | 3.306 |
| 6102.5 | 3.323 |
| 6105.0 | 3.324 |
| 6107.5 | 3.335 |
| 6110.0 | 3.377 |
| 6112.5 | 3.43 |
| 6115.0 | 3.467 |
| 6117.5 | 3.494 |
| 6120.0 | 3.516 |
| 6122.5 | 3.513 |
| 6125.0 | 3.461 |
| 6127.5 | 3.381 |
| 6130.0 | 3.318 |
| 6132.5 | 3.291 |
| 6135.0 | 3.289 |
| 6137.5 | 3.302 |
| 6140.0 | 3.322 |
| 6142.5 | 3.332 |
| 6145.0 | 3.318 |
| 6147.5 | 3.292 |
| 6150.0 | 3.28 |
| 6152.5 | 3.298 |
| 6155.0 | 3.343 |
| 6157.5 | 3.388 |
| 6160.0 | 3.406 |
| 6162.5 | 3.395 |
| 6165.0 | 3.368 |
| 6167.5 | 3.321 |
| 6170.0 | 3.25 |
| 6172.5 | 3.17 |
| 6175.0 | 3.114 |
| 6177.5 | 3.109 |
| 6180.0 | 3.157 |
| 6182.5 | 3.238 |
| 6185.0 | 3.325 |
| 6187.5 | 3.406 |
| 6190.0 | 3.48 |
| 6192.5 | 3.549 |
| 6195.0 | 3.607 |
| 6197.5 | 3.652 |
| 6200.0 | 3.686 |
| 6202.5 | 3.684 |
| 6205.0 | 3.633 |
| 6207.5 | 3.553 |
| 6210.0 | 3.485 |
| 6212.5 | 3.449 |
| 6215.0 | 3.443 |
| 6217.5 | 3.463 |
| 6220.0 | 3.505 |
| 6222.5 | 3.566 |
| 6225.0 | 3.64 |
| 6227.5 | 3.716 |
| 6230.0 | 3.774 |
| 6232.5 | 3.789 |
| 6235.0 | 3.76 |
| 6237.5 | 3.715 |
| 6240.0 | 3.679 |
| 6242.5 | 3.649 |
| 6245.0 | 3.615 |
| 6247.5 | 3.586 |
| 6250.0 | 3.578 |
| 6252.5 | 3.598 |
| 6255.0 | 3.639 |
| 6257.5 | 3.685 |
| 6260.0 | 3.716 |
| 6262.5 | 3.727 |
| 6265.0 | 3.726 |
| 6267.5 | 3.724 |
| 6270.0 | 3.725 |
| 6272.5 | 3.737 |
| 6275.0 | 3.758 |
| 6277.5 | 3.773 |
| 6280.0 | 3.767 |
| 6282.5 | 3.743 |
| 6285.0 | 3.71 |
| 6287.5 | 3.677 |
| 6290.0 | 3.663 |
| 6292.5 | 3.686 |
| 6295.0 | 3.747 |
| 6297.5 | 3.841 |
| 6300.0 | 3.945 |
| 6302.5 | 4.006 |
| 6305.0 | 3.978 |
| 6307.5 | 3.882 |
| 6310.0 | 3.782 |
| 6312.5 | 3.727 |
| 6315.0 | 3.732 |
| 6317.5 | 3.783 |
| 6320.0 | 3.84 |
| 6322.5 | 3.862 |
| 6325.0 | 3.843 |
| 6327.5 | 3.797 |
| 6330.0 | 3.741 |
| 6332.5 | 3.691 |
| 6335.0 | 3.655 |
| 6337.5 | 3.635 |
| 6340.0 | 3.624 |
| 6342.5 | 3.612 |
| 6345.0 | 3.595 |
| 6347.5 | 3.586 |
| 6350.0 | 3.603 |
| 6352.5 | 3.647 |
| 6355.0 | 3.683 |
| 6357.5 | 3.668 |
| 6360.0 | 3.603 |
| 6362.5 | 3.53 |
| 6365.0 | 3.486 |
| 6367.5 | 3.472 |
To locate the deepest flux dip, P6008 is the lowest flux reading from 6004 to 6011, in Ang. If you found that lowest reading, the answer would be 3.385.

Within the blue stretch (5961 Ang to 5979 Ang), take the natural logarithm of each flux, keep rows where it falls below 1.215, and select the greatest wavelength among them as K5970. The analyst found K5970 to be 5967.5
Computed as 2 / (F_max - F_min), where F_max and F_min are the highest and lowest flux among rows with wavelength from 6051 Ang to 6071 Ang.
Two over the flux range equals 6.4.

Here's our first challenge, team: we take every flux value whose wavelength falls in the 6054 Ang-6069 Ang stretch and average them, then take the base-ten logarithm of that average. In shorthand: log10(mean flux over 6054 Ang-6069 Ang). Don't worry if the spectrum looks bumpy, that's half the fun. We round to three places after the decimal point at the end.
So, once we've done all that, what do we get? 0.568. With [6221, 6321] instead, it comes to 0.572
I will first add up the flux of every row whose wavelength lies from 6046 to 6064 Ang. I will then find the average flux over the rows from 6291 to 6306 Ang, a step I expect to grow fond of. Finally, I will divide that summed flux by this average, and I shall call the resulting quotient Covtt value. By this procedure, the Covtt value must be 6.5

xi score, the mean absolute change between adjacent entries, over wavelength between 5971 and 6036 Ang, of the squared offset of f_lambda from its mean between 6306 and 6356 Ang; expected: 0.015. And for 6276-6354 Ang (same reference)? 0.008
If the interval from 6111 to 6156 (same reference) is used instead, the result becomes 0.018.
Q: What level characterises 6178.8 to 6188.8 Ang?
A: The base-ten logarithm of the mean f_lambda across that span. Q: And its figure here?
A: 0.516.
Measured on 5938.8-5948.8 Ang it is 0.504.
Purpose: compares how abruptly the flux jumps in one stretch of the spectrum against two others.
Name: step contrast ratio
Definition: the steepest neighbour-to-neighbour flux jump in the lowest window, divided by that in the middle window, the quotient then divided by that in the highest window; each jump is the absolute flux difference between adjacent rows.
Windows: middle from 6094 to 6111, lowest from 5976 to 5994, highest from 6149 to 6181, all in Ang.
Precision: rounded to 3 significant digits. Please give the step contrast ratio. 21.4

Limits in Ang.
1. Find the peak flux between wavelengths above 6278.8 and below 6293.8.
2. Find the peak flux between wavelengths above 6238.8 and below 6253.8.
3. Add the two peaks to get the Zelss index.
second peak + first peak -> 7.45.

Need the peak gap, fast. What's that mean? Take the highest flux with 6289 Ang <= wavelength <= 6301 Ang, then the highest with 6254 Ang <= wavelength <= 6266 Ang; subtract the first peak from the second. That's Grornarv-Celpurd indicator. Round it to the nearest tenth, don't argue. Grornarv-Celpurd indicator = -0.2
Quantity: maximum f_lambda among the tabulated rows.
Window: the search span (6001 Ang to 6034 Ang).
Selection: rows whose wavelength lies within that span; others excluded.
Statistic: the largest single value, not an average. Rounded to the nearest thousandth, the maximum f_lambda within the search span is 3.489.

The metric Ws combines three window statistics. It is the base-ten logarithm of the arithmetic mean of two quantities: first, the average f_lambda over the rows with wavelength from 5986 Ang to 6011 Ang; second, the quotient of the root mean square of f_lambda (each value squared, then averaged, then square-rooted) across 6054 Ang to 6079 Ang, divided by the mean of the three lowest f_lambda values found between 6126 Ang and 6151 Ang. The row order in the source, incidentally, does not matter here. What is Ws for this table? 0.37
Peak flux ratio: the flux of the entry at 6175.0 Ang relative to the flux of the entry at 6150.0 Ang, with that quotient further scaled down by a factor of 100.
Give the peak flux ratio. 0.0095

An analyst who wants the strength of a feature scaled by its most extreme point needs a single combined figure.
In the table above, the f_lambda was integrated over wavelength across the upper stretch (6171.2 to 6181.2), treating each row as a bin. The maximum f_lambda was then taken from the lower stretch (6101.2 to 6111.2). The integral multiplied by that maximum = 106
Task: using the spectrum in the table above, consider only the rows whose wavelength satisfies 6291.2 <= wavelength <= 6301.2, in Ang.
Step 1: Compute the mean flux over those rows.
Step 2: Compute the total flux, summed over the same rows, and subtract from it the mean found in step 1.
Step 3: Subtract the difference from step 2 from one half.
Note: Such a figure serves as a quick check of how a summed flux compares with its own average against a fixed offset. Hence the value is -11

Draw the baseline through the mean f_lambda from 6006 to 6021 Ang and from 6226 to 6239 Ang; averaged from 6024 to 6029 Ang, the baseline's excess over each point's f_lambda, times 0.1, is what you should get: 0.014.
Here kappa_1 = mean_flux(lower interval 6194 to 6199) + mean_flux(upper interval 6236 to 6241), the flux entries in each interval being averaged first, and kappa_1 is 7.33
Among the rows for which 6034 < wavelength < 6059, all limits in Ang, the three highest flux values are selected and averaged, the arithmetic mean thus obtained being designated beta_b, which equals 3.57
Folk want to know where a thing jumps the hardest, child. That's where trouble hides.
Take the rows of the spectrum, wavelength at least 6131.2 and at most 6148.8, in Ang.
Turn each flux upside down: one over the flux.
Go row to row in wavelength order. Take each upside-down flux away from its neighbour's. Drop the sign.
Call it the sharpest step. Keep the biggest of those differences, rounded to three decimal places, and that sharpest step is 0.002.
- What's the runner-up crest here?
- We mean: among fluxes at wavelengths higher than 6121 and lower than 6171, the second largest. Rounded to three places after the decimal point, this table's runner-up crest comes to 3.461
